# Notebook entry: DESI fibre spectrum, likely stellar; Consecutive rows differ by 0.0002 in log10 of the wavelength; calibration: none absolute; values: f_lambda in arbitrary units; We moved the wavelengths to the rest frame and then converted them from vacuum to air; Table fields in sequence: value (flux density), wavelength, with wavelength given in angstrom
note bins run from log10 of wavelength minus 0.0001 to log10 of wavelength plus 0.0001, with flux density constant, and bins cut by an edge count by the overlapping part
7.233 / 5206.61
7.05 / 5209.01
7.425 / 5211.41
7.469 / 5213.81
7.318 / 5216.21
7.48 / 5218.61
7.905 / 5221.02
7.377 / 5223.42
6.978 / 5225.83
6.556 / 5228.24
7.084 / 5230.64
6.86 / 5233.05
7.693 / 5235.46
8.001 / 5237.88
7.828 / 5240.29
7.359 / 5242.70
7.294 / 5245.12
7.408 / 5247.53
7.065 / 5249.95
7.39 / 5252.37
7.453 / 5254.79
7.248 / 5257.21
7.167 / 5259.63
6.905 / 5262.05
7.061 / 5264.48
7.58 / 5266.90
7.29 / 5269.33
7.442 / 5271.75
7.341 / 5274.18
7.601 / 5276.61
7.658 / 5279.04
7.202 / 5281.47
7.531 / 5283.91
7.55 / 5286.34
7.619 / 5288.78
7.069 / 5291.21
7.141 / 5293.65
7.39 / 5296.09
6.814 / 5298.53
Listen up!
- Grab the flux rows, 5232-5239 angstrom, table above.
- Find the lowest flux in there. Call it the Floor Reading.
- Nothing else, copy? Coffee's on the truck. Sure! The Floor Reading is 6.86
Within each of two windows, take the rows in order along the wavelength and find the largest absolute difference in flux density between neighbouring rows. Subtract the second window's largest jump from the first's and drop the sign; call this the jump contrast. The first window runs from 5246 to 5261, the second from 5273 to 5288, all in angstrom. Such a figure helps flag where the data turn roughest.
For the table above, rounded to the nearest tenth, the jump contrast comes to 0.1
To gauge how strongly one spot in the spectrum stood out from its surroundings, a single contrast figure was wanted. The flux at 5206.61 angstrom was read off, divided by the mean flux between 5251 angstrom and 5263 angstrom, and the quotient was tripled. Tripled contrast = 3.00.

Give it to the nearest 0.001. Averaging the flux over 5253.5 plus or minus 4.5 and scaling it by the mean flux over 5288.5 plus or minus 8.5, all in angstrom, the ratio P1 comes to 0.991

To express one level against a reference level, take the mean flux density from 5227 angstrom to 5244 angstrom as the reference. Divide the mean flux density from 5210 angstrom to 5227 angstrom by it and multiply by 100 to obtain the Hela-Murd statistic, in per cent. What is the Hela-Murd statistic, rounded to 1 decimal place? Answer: 101.1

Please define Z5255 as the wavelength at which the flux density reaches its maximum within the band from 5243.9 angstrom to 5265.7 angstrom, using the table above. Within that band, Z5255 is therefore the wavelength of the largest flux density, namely 5254.79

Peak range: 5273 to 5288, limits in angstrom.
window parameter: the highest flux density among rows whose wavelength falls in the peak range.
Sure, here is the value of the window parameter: 7.658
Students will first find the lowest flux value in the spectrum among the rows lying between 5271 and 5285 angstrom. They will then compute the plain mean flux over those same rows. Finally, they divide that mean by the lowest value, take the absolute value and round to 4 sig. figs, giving 1.036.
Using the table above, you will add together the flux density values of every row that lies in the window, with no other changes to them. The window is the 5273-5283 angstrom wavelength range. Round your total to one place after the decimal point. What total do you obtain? 29.8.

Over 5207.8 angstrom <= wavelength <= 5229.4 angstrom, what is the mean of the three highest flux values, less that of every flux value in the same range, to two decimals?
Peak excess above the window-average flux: 0.33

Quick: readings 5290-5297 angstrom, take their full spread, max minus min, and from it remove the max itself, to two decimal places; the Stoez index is -7.07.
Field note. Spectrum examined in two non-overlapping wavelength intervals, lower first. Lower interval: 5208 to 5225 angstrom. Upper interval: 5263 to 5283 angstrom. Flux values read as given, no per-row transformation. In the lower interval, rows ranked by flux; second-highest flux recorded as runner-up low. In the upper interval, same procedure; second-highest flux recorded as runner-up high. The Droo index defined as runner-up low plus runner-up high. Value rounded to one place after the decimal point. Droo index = 15.1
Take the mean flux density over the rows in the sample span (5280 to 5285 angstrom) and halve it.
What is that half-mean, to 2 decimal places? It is 3.68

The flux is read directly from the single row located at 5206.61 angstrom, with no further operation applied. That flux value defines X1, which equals 7.233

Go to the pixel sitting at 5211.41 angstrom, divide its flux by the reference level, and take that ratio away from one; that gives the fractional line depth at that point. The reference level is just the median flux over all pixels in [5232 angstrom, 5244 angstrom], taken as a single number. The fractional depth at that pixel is 0.035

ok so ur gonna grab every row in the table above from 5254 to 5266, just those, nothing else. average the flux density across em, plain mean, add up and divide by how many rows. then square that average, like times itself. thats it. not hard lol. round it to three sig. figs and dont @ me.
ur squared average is 51.4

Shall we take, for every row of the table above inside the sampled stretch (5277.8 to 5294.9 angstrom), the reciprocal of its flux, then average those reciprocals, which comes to 0.135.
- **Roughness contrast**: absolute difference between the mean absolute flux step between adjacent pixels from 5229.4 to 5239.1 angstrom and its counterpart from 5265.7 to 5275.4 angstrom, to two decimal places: 0.27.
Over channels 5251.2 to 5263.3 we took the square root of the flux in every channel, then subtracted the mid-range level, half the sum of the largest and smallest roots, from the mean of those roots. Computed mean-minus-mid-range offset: 0.010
